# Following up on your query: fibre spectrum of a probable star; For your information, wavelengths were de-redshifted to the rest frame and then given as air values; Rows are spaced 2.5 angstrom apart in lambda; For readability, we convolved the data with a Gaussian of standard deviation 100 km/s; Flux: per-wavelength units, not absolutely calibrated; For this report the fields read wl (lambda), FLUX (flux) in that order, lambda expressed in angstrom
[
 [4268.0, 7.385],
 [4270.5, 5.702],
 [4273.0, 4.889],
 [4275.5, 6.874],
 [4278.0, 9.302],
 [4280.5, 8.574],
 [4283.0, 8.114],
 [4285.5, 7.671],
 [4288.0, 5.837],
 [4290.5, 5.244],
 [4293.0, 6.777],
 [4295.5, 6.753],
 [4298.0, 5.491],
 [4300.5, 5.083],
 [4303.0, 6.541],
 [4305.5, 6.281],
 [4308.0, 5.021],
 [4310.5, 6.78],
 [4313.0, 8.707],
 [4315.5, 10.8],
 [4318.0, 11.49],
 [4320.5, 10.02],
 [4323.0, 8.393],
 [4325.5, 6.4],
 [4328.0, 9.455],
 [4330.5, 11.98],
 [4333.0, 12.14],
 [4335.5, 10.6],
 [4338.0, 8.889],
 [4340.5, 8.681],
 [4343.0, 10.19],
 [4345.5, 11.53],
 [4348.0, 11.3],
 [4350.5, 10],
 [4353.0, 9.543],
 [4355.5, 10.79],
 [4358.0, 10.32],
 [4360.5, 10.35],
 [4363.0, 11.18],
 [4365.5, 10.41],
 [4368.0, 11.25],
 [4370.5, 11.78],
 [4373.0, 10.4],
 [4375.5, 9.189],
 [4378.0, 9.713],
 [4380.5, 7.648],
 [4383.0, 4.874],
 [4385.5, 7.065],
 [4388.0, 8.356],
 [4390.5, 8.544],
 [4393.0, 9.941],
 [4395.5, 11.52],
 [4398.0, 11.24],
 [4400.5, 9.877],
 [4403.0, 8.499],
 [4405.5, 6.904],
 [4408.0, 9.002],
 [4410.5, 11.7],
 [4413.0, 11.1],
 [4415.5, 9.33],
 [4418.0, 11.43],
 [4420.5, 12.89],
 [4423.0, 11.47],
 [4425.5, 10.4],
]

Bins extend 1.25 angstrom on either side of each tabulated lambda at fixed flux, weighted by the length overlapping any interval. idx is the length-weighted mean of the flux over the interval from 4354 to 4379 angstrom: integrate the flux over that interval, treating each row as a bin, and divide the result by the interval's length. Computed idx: 10.5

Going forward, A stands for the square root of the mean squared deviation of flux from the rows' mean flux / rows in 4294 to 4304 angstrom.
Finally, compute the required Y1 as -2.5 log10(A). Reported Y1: 0.4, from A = 0.70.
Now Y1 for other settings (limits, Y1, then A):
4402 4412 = -0.6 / 1.73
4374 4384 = -0.7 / 1.88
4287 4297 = 0.5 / 0.65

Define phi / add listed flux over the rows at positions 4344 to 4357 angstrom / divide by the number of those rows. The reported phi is 10.6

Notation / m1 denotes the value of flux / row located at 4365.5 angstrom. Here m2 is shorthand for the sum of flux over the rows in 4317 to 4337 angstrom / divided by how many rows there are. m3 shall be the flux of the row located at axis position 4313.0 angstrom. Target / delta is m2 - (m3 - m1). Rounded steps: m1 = 10.41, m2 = 10.1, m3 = 8.707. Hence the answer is 11.8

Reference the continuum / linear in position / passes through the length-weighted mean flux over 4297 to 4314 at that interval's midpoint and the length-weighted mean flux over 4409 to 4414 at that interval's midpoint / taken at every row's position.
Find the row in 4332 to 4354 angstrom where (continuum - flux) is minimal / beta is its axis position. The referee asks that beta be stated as 4333.0 angstrom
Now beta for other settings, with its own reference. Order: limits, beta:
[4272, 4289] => 4278.0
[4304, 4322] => 4318.0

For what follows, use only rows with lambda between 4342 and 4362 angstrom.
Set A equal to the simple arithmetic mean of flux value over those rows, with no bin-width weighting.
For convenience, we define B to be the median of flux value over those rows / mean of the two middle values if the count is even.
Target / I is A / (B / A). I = 10.7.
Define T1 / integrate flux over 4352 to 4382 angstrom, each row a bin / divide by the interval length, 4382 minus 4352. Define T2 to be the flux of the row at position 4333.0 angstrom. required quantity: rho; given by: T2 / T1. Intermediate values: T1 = 10.2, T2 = 12.14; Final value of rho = 1.2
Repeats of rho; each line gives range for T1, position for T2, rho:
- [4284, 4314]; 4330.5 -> 1.9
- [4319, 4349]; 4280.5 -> 0.9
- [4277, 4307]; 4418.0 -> 1.7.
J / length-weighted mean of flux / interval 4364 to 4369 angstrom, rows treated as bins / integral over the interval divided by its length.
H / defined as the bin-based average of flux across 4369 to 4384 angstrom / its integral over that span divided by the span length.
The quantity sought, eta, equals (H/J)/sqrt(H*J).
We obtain 0.084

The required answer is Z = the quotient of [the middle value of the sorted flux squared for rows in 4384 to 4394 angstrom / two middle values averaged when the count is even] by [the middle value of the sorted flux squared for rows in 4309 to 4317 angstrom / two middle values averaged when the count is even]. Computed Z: 0.9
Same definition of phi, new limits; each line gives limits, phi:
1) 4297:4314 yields 6.3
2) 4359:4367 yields 10.6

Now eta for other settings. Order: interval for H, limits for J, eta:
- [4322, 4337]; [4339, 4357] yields 0.095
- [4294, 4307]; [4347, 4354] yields 0.075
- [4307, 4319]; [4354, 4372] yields 0.082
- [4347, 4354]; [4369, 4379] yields 0.097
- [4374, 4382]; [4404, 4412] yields 0.105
